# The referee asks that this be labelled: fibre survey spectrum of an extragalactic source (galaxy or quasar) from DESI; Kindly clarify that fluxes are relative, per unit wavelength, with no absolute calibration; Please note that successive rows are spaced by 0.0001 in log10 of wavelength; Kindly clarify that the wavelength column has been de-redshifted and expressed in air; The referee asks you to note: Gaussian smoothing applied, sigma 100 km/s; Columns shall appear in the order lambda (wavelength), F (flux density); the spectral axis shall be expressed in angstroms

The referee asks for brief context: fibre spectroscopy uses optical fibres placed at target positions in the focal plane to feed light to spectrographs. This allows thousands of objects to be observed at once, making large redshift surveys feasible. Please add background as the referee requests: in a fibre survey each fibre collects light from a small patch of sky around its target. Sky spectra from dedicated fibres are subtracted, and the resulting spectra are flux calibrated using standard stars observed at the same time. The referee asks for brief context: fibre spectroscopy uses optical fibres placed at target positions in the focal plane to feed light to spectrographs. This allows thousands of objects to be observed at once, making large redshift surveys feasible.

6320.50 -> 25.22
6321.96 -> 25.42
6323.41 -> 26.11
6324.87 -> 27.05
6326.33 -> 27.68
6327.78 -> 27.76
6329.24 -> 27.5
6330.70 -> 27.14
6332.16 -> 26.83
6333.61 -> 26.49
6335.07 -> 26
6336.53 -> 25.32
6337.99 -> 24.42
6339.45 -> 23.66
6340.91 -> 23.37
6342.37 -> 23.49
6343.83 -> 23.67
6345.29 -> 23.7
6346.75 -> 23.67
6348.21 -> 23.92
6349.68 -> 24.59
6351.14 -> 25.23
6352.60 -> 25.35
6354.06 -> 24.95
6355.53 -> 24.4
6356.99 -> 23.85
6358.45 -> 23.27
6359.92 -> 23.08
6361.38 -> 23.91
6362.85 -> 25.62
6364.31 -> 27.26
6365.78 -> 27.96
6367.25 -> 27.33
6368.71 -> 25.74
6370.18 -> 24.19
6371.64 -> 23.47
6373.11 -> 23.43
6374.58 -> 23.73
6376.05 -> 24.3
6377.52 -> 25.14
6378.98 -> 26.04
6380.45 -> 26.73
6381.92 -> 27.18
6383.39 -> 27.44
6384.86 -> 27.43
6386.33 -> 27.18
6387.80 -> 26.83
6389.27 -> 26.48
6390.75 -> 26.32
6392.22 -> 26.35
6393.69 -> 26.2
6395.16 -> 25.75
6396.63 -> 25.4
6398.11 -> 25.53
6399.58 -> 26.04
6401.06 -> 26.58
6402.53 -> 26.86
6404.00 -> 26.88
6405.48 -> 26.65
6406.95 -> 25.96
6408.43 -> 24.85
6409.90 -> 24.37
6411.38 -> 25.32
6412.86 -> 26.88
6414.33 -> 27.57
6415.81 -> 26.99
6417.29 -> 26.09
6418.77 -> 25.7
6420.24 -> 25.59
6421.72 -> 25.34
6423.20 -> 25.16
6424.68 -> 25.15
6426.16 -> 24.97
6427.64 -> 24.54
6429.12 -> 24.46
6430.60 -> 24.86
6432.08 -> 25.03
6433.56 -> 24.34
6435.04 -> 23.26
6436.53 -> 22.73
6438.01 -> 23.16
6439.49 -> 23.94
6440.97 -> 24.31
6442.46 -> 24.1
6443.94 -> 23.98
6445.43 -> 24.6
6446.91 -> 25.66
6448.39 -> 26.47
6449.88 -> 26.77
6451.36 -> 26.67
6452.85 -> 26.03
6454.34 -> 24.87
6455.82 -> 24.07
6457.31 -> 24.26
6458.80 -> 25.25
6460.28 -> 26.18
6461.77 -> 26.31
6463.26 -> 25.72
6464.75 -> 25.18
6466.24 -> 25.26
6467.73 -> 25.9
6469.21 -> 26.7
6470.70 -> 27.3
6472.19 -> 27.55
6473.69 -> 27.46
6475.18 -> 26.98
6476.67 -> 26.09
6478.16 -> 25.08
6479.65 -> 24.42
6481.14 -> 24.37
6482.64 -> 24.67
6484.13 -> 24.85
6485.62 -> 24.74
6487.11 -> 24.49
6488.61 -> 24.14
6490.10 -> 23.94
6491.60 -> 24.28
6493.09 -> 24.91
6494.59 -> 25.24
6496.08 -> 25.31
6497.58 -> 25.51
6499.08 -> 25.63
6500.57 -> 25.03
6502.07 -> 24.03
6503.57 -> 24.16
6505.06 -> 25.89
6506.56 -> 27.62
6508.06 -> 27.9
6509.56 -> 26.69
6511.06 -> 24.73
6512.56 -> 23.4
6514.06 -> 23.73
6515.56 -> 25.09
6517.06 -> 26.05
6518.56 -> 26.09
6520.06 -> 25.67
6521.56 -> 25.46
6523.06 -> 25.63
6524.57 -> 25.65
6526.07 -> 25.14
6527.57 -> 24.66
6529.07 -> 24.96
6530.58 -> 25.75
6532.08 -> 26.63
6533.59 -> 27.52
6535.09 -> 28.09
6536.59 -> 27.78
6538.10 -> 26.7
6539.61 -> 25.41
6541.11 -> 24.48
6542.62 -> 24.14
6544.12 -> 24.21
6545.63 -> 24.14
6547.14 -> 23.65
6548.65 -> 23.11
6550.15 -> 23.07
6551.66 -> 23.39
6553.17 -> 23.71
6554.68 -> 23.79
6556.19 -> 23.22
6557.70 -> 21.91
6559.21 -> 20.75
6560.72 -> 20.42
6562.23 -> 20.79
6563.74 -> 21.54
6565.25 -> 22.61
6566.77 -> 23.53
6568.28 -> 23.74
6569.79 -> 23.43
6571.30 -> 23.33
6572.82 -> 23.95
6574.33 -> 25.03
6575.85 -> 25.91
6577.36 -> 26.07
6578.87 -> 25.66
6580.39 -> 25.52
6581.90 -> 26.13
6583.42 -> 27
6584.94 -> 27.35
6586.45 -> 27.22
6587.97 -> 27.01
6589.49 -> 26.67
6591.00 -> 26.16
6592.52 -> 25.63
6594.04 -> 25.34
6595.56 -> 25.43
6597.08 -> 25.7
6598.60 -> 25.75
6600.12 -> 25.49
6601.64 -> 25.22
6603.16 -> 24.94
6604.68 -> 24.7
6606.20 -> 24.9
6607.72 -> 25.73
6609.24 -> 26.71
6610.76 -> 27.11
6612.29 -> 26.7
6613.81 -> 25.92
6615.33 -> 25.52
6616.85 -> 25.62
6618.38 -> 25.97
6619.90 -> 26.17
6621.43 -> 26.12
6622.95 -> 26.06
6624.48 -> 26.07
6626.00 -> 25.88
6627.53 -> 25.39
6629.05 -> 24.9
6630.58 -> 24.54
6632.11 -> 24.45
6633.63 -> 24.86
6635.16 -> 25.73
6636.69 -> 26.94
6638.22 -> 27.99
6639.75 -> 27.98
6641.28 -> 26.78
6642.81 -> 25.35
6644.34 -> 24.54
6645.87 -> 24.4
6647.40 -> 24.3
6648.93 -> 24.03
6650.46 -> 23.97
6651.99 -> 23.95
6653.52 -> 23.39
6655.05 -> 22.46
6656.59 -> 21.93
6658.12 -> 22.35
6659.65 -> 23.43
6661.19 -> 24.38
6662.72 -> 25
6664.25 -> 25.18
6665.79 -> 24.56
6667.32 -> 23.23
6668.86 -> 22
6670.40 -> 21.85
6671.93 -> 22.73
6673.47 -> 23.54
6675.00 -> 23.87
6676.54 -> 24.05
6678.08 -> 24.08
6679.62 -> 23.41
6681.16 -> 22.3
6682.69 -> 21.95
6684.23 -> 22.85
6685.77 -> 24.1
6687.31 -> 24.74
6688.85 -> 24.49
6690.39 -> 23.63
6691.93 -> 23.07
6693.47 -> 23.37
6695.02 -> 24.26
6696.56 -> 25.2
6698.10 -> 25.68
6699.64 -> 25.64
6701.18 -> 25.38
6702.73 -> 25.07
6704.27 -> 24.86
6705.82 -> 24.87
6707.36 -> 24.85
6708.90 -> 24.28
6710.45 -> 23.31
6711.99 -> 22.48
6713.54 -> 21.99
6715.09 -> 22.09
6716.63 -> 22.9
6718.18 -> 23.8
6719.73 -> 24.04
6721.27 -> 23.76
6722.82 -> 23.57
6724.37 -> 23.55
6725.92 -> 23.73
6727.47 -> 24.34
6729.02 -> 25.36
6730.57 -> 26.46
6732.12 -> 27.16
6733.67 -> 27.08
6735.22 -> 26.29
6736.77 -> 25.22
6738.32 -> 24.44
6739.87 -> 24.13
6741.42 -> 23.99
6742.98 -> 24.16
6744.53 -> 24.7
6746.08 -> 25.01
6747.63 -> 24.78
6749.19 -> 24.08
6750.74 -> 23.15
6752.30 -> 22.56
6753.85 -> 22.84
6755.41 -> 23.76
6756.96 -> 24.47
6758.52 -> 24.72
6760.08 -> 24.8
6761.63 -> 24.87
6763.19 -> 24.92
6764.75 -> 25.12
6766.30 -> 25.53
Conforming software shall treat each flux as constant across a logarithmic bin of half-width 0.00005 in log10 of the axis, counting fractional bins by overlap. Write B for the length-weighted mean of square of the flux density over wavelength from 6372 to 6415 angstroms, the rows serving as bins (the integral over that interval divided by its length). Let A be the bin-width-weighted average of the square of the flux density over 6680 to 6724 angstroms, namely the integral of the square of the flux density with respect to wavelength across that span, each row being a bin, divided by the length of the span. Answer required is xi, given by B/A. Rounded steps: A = 571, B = 678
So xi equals 1.19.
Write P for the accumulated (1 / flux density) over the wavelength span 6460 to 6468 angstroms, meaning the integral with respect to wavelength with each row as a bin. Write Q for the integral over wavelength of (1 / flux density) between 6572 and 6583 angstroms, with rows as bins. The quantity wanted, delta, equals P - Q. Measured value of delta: -0.12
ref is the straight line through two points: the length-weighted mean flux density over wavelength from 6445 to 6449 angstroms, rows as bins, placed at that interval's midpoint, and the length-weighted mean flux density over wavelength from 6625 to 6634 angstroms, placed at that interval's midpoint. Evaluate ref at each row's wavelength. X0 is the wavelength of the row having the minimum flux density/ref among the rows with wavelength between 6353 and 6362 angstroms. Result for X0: 6359.92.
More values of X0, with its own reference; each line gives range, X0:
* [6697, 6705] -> 6704.27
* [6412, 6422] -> 6421.72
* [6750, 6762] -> 6752.30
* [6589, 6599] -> 6594.04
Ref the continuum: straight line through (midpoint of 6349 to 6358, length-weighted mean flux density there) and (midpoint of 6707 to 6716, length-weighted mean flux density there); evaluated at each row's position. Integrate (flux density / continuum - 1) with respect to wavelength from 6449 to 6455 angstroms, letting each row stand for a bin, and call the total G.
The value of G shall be 0.46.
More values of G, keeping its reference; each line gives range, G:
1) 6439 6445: -0.05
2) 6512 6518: 0.17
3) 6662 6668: 0.31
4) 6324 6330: 0.64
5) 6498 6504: 0.19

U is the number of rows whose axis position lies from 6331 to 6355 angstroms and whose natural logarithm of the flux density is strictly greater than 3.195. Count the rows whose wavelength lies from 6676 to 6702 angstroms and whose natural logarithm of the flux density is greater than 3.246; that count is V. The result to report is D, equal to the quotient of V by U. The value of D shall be 0.0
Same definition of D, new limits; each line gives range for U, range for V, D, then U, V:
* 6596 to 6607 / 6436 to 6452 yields 0.4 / 7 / 3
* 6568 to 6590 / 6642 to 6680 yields 0.0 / 11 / 0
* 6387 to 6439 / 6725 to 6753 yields 0.1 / 30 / 4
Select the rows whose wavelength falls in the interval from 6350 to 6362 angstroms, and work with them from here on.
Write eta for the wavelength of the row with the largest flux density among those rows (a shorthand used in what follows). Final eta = 6352.60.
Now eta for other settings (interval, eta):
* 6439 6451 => 6449.88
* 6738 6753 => 6746.08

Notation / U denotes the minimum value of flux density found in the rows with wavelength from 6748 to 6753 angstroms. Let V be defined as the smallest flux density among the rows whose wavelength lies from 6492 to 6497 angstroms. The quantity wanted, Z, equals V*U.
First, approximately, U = 22.56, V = 24.91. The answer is 562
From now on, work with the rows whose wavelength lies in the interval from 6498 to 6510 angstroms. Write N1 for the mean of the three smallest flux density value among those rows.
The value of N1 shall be 24.4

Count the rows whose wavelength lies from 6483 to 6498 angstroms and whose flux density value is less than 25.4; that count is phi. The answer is 9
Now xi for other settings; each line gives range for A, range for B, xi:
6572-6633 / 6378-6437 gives 1.00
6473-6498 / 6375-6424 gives 1.09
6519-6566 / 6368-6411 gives 1.12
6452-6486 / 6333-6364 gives 0.91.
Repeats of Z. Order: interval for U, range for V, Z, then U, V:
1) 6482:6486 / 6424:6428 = 605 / 24.67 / 24.54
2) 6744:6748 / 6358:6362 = 570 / 24.7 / 23.08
